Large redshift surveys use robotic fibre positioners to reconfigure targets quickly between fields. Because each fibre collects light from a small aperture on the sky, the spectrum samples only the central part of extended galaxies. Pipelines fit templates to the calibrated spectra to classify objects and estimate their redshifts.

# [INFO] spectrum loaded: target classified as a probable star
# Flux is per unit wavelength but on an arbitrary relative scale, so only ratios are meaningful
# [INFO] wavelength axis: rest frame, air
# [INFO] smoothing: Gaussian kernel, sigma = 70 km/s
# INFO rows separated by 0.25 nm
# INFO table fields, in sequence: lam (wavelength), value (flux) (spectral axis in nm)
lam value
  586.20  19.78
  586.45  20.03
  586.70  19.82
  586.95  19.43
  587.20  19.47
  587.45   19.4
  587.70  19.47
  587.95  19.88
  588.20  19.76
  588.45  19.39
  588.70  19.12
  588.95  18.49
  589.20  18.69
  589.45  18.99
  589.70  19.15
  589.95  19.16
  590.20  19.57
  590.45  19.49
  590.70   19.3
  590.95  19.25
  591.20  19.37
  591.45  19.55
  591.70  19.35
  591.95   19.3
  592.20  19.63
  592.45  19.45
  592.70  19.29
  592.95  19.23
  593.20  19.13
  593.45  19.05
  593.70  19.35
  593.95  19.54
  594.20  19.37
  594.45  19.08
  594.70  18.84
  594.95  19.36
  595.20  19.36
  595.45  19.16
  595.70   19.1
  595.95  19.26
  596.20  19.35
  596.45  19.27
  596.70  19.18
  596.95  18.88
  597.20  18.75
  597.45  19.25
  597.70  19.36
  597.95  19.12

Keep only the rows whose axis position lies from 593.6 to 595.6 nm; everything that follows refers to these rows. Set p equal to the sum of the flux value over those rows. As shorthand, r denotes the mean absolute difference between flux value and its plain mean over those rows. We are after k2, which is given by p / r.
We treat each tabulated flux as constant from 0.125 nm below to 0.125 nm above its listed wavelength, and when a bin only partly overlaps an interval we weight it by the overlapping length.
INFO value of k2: 890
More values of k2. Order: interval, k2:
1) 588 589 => 199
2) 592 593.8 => 915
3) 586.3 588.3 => 731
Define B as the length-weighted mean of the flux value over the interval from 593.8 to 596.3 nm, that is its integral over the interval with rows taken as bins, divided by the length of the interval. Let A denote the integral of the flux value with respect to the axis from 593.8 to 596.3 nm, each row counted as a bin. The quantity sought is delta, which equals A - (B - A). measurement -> 77.0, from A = 48.1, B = 19.2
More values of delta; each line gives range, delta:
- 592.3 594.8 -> 77.0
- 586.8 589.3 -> 77.3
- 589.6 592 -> 73.5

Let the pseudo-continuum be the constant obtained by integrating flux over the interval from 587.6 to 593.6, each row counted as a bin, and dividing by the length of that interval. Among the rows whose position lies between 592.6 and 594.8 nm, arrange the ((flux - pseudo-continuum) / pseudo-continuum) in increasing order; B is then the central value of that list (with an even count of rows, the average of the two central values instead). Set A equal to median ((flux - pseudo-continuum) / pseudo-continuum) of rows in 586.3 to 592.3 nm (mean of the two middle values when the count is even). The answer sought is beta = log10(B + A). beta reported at -2.7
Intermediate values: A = 0.005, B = -0.003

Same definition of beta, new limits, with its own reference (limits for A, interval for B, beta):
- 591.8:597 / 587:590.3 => -2.4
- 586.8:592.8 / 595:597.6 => -3.4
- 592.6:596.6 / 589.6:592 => -3.9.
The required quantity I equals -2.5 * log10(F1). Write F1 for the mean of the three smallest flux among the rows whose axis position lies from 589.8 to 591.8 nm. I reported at -3.210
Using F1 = 19.2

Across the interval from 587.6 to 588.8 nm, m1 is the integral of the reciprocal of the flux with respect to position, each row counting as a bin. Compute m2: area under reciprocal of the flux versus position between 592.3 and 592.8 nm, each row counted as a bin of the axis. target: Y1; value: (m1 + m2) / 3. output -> 0.029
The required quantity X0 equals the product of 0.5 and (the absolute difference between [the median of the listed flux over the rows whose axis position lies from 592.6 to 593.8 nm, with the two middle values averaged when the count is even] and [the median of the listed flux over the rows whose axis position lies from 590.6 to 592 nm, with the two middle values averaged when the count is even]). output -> 0.05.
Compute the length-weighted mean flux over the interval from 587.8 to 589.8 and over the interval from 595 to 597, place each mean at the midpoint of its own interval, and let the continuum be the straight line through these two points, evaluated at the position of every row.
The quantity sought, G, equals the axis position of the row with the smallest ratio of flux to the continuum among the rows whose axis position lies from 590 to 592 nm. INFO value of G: 590.95 nm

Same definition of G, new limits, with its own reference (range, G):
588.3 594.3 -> 588.95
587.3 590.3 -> 588.95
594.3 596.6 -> 594.70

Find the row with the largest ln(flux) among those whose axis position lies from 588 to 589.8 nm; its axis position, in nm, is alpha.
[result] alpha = 588.20 nm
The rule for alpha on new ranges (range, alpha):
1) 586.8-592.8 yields 587.95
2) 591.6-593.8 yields 592.20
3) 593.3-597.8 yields 593.95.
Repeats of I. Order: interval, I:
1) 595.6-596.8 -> -3.207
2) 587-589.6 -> -3.181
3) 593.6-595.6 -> -3.198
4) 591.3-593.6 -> -3.205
